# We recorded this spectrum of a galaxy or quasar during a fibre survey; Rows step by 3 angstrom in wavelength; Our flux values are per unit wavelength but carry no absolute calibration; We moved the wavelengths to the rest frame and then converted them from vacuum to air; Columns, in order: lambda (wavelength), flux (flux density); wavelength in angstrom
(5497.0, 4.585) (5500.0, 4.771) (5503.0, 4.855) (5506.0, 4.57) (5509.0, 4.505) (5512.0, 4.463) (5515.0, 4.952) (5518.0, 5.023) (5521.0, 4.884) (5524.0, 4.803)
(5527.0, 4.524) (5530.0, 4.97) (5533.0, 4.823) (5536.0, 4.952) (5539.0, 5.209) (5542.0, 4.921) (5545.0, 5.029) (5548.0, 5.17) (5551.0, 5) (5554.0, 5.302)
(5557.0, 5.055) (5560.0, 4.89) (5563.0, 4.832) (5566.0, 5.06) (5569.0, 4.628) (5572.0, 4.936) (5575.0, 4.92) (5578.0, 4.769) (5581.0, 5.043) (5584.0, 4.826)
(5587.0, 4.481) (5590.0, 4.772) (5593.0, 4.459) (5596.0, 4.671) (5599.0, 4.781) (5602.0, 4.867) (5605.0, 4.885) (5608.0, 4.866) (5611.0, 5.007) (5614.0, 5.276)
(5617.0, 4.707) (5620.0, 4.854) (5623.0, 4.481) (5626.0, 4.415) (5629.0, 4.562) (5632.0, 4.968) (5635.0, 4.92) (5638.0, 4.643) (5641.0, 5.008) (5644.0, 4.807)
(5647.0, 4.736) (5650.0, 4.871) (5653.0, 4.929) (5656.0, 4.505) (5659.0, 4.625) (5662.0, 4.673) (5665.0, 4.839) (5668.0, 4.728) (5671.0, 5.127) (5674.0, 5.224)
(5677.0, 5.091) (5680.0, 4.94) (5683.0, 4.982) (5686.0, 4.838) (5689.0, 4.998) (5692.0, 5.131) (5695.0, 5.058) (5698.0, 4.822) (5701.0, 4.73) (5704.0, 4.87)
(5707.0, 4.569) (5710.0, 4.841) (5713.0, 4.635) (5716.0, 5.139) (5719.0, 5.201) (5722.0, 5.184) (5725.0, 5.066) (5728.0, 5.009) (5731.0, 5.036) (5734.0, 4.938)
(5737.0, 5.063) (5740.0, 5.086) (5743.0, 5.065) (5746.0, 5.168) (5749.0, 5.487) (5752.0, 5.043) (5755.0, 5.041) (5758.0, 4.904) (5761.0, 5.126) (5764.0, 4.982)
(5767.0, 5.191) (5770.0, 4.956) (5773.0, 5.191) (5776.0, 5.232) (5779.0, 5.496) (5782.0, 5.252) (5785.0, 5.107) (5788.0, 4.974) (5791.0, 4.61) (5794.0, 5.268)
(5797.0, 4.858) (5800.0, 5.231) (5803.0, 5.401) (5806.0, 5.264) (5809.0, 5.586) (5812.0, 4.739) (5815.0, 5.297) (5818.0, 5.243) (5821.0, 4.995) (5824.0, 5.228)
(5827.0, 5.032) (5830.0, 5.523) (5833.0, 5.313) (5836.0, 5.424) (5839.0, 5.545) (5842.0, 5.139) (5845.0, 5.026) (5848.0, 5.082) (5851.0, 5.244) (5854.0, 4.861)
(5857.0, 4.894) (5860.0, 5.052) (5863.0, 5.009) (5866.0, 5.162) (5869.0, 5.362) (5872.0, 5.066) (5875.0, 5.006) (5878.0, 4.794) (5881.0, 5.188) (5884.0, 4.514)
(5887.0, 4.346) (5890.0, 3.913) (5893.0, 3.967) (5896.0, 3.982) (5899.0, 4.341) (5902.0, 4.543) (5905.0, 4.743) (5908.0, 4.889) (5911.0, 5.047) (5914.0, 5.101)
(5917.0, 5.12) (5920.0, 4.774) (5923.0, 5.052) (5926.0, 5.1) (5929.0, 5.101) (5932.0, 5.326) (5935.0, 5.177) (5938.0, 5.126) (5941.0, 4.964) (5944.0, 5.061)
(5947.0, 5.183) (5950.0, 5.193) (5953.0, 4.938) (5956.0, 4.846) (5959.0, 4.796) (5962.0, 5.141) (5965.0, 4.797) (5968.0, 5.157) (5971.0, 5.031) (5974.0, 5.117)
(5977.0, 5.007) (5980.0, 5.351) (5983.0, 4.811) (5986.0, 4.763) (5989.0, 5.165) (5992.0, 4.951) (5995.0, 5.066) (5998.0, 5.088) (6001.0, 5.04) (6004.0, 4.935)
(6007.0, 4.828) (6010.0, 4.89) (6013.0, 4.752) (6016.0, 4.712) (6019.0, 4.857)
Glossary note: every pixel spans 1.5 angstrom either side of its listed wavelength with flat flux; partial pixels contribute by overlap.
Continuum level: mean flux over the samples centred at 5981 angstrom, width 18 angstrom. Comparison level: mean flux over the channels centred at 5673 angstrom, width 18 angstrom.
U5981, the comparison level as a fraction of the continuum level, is 0.99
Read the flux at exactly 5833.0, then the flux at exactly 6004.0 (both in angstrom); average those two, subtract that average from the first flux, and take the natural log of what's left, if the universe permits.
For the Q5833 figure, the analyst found -1.7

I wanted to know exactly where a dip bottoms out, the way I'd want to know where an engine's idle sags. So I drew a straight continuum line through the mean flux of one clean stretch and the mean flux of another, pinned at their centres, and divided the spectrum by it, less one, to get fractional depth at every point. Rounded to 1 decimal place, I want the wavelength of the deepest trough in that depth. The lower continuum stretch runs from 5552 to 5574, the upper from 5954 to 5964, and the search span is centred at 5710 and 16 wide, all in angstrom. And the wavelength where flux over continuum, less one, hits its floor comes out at 5707.0 angstrom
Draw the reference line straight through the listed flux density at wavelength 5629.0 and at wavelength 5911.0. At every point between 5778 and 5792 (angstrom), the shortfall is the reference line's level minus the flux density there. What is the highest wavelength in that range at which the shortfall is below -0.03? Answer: 5788.0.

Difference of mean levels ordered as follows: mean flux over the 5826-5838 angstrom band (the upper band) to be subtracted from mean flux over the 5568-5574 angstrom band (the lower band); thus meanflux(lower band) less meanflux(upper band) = -0.54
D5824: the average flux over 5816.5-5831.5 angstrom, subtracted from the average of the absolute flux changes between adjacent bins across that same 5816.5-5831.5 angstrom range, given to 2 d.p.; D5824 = -4.91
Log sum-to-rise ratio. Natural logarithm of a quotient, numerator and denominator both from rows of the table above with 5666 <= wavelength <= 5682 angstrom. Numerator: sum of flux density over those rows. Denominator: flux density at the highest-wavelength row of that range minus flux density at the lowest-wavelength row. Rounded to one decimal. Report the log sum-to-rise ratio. 4.8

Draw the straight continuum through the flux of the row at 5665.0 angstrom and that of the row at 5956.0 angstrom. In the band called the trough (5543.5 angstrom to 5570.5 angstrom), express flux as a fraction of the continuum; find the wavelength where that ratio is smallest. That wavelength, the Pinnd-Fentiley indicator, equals 5569.0 angstrom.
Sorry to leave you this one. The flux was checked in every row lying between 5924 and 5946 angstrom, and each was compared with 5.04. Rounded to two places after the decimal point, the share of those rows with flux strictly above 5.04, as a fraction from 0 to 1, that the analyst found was 0.86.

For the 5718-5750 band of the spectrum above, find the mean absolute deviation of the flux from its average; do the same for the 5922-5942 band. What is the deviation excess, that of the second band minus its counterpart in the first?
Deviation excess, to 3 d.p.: -0.027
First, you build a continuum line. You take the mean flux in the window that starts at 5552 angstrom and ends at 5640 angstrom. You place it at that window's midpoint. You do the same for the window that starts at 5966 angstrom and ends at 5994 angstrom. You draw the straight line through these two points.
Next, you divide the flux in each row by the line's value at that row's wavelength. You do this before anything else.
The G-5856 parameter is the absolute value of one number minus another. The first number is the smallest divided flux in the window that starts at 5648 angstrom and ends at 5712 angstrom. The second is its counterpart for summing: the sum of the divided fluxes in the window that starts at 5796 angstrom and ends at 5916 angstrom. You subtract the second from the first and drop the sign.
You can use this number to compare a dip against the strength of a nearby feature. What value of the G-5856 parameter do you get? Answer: 39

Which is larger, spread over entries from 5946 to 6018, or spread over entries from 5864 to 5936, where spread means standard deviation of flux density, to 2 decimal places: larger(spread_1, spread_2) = 0.43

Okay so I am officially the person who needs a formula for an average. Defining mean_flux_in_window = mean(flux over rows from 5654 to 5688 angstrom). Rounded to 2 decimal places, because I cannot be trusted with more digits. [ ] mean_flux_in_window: 4.87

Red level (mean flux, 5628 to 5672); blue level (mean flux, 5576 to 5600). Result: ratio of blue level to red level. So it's 0.99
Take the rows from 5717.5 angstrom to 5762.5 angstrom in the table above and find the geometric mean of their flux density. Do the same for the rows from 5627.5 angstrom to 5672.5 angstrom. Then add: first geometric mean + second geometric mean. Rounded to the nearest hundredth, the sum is 9.89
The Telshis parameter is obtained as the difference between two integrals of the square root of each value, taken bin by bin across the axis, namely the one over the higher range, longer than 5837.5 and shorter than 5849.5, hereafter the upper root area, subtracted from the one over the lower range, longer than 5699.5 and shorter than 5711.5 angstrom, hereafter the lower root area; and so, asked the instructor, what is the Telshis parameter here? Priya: -1.20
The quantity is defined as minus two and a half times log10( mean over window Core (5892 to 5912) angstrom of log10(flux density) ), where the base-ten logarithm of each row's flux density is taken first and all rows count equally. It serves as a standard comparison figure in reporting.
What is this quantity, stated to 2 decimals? 0.46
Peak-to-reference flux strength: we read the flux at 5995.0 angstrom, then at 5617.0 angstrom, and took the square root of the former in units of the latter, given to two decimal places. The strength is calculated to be 1.04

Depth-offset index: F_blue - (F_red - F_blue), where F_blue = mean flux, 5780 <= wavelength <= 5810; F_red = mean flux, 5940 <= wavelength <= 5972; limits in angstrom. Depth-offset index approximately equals 5.30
